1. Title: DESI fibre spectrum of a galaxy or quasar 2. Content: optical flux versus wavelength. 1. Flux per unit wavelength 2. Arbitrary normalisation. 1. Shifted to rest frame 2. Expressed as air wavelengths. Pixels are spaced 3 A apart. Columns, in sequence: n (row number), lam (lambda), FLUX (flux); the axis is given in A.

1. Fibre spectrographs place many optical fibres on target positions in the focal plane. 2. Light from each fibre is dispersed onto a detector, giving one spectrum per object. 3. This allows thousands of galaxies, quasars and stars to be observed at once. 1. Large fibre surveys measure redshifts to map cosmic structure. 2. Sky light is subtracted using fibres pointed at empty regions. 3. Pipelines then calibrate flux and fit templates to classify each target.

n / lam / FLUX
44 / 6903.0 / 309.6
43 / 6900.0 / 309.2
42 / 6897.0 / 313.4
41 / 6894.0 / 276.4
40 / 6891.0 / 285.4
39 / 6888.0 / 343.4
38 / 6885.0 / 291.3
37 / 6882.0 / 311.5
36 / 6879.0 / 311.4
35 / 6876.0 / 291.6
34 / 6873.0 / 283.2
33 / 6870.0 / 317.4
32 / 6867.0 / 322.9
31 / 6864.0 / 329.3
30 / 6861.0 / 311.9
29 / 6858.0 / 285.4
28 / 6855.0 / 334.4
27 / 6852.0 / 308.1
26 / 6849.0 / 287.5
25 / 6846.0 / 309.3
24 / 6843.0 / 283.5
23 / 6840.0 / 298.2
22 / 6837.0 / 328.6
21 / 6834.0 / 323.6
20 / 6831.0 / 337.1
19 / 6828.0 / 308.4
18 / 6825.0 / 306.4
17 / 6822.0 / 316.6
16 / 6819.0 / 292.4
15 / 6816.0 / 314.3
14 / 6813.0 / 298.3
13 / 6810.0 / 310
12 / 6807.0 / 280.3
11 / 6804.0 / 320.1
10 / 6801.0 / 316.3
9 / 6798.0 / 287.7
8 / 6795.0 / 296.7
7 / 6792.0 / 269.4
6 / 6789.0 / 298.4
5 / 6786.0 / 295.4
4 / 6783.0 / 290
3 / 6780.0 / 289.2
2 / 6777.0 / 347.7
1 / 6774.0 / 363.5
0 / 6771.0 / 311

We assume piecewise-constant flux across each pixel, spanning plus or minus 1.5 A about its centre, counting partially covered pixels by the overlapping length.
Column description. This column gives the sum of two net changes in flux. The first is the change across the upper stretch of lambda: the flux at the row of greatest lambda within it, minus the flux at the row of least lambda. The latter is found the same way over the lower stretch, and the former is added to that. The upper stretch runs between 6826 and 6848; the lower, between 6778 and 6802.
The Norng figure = 28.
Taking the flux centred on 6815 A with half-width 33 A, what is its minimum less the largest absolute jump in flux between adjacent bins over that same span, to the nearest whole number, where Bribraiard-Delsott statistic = 230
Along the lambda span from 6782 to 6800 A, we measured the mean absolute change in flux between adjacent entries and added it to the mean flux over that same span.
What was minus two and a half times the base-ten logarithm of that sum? -6.21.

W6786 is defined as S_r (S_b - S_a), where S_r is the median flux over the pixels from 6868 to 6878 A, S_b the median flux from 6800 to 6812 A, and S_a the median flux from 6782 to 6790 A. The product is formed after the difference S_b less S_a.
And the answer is 5176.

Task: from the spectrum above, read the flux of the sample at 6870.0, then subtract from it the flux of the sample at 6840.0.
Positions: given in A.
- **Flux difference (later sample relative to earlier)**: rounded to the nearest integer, 19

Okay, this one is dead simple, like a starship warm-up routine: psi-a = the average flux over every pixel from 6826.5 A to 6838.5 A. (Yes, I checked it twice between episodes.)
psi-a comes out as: 324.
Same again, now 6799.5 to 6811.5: 307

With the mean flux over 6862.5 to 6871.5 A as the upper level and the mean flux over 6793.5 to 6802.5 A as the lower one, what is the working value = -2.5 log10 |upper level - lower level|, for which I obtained -3.40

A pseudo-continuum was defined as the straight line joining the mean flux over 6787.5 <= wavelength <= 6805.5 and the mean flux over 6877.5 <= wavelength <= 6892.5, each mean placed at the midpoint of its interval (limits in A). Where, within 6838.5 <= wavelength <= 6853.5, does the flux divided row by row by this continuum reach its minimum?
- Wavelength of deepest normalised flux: 6843.0 A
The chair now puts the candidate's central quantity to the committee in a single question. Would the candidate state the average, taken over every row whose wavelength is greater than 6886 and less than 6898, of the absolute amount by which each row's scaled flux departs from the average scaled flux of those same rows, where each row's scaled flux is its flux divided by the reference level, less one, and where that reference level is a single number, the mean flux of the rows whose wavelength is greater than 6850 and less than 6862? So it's 0.077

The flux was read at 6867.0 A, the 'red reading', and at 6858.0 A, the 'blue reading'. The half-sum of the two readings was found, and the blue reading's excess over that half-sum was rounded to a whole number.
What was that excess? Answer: -19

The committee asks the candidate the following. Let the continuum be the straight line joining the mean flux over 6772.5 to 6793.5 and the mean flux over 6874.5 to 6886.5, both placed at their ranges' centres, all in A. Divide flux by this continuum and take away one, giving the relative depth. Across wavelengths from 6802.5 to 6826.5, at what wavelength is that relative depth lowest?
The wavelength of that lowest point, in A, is 6807.0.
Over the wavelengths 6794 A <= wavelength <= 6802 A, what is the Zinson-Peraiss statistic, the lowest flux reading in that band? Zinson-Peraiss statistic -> 287.7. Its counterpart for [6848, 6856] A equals 287.5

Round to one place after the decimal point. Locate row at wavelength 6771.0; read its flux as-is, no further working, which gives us 311.0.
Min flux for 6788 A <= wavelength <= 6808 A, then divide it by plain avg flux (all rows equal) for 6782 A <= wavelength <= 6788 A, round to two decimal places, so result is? 0.92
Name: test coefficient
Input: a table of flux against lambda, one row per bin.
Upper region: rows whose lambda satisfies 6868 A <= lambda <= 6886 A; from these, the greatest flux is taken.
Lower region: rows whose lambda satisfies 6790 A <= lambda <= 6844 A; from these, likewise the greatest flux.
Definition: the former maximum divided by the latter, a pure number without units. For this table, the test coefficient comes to 0.94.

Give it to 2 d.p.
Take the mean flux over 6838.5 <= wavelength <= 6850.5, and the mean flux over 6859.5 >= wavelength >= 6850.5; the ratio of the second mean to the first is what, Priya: 1.05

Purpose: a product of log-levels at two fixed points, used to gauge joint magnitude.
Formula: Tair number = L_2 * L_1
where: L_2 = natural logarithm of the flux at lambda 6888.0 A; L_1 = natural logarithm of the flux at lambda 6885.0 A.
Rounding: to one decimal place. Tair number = 33.1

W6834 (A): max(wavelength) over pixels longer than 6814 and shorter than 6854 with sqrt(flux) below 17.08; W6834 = 6849.0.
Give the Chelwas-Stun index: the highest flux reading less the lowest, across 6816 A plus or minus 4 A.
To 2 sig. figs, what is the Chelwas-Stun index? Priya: 22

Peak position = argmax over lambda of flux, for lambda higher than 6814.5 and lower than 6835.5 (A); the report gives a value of 6831.0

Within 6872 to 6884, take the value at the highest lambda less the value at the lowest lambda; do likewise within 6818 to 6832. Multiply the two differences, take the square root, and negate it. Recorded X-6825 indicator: -36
